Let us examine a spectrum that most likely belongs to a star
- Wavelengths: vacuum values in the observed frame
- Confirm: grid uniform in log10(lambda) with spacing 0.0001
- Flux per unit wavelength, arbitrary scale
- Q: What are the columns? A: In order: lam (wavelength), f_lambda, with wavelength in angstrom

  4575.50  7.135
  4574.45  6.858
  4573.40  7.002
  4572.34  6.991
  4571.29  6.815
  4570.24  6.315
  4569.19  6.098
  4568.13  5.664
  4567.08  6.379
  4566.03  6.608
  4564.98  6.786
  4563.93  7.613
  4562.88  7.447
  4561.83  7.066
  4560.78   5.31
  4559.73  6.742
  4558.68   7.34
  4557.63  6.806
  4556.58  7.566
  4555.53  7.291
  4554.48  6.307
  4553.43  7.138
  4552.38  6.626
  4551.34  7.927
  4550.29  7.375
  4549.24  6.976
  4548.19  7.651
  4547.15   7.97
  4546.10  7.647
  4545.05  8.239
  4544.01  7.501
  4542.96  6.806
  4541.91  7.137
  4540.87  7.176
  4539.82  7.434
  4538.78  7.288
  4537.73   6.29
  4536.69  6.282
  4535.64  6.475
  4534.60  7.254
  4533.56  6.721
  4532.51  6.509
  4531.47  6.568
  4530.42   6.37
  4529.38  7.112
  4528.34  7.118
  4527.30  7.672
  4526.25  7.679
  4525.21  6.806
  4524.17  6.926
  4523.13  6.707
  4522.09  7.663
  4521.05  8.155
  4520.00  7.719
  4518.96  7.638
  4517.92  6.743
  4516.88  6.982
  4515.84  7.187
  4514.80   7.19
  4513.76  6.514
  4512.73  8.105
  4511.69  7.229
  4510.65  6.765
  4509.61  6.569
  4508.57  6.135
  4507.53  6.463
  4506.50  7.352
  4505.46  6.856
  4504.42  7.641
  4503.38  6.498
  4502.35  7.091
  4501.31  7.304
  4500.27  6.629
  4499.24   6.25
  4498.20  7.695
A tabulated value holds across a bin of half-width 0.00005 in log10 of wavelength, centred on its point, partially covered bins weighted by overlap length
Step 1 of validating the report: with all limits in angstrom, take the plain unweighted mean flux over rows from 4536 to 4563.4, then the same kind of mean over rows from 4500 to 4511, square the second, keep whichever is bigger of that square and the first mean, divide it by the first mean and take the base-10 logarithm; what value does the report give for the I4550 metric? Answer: 0.82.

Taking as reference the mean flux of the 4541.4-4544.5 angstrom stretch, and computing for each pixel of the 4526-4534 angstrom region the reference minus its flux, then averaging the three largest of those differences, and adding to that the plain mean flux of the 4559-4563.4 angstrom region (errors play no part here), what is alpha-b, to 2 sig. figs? 7.3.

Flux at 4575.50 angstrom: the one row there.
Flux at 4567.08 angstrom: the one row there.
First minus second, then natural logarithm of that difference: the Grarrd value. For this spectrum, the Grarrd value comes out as -0.28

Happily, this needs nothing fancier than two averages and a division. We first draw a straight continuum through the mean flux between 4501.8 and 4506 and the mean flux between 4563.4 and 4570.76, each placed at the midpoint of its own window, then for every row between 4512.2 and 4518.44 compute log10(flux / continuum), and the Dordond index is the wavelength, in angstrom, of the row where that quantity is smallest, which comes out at 4513.76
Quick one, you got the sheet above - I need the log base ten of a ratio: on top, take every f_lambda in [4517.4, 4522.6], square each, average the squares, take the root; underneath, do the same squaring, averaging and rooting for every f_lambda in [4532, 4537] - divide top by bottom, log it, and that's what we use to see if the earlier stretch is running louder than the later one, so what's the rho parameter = 0.057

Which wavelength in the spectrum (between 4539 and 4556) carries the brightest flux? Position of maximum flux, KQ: 4545.05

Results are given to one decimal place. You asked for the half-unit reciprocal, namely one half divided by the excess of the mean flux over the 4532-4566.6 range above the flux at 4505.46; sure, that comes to 2.3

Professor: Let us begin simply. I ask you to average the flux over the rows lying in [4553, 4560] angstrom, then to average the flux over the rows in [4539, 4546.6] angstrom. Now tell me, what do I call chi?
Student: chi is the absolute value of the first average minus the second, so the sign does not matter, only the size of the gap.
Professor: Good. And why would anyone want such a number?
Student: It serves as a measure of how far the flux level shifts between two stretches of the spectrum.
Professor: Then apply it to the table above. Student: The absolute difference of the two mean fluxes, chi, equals 0.4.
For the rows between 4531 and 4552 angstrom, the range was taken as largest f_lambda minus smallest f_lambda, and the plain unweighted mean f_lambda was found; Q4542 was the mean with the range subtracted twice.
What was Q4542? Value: 3.25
